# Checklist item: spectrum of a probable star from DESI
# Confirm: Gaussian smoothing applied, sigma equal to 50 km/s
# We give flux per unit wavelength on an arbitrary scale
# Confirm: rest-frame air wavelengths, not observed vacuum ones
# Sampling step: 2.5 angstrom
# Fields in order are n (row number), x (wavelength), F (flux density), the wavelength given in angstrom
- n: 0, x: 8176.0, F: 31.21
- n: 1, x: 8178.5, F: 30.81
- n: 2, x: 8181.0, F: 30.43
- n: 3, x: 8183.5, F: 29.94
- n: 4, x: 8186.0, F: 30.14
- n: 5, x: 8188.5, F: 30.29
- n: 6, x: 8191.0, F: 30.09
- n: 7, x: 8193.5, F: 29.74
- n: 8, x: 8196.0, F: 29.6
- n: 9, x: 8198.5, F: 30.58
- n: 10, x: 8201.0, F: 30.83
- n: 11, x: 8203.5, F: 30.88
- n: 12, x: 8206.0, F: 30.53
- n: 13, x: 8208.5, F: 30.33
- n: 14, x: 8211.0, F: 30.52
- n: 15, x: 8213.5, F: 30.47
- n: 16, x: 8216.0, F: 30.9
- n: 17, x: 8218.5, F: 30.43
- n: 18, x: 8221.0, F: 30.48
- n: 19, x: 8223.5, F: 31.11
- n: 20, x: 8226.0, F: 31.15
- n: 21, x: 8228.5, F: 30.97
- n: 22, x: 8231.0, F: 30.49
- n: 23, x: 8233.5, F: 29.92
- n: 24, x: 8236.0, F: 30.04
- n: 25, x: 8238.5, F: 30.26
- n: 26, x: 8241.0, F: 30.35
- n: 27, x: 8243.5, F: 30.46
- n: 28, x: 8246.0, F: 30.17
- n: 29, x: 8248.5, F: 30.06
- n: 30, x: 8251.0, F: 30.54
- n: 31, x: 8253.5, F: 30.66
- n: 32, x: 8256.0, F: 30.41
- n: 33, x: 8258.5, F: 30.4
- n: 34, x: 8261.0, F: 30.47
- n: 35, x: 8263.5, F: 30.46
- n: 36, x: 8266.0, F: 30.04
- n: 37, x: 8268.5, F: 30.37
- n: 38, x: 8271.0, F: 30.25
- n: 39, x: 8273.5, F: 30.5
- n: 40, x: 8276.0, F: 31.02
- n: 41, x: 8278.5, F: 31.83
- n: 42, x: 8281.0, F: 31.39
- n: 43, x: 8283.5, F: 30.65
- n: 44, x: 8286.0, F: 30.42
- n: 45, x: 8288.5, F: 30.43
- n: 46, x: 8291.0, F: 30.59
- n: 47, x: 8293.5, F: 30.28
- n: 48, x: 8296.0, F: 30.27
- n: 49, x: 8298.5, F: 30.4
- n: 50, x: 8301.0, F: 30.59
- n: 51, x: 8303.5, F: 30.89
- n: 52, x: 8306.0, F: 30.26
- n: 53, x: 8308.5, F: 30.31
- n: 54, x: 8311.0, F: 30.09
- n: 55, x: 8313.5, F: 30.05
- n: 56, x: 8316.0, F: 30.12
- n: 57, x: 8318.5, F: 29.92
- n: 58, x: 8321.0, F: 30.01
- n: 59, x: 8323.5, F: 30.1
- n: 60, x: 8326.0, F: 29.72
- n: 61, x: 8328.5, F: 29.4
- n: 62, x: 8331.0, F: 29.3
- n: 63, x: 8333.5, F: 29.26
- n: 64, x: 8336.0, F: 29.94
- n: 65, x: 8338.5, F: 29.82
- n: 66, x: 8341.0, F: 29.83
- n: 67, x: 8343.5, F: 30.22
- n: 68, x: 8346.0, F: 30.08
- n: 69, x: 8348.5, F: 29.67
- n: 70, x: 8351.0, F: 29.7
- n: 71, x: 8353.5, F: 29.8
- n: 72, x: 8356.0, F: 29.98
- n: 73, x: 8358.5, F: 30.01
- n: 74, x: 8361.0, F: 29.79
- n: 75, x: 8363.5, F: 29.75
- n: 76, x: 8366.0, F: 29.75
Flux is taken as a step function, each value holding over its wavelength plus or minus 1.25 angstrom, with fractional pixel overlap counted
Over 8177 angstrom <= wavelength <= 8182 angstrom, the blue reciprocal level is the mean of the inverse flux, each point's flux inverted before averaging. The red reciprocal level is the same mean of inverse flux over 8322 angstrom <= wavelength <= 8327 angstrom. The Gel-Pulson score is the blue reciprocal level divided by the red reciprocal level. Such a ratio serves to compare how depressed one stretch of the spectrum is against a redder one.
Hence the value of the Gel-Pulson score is 0.98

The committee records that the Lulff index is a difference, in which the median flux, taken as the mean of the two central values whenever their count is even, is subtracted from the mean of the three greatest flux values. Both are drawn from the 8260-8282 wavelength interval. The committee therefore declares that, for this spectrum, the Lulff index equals 0.9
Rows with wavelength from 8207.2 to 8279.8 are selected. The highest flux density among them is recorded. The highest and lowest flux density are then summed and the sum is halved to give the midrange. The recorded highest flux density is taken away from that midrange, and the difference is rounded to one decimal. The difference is -1.0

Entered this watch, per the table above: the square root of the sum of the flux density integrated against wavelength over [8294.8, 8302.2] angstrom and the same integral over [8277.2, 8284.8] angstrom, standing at 21.5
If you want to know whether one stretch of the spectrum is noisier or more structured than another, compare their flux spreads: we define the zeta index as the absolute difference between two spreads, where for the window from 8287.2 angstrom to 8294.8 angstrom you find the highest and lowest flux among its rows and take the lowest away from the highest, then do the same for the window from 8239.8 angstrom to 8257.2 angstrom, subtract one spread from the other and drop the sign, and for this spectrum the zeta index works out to 0.29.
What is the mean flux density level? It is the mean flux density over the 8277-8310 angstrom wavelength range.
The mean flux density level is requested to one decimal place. 30.6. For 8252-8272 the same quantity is 30.4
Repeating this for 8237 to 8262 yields 30.4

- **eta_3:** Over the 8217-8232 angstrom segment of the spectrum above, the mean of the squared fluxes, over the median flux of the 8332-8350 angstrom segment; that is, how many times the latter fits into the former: 31.7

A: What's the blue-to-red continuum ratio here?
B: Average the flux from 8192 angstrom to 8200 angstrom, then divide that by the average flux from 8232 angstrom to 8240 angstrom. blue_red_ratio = 0.997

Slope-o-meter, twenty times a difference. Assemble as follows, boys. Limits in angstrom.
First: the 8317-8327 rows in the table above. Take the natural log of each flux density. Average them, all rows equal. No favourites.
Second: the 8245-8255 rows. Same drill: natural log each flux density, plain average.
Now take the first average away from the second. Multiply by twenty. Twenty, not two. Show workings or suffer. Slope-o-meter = 0.28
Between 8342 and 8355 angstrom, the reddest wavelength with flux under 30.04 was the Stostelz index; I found 8353.5 angstrom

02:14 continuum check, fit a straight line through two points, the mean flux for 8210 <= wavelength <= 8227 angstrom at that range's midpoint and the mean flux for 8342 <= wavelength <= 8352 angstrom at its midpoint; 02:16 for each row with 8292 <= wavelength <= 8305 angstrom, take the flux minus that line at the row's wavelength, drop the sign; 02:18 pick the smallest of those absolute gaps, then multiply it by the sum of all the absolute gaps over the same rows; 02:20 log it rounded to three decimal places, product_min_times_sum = 0.035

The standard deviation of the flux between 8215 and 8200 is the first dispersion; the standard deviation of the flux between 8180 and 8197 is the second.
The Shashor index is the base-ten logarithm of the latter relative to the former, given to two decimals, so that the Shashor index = 0.14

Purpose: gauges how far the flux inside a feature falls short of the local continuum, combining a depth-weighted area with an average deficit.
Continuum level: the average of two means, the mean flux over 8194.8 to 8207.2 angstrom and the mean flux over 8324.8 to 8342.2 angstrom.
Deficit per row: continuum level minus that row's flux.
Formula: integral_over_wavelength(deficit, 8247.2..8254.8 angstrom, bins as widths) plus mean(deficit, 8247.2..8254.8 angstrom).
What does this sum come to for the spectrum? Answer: -3.2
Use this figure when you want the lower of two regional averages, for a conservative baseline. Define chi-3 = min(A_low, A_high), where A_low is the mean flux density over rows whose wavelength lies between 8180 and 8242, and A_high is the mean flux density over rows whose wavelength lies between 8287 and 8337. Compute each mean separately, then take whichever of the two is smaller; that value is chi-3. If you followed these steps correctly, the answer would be 30.1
